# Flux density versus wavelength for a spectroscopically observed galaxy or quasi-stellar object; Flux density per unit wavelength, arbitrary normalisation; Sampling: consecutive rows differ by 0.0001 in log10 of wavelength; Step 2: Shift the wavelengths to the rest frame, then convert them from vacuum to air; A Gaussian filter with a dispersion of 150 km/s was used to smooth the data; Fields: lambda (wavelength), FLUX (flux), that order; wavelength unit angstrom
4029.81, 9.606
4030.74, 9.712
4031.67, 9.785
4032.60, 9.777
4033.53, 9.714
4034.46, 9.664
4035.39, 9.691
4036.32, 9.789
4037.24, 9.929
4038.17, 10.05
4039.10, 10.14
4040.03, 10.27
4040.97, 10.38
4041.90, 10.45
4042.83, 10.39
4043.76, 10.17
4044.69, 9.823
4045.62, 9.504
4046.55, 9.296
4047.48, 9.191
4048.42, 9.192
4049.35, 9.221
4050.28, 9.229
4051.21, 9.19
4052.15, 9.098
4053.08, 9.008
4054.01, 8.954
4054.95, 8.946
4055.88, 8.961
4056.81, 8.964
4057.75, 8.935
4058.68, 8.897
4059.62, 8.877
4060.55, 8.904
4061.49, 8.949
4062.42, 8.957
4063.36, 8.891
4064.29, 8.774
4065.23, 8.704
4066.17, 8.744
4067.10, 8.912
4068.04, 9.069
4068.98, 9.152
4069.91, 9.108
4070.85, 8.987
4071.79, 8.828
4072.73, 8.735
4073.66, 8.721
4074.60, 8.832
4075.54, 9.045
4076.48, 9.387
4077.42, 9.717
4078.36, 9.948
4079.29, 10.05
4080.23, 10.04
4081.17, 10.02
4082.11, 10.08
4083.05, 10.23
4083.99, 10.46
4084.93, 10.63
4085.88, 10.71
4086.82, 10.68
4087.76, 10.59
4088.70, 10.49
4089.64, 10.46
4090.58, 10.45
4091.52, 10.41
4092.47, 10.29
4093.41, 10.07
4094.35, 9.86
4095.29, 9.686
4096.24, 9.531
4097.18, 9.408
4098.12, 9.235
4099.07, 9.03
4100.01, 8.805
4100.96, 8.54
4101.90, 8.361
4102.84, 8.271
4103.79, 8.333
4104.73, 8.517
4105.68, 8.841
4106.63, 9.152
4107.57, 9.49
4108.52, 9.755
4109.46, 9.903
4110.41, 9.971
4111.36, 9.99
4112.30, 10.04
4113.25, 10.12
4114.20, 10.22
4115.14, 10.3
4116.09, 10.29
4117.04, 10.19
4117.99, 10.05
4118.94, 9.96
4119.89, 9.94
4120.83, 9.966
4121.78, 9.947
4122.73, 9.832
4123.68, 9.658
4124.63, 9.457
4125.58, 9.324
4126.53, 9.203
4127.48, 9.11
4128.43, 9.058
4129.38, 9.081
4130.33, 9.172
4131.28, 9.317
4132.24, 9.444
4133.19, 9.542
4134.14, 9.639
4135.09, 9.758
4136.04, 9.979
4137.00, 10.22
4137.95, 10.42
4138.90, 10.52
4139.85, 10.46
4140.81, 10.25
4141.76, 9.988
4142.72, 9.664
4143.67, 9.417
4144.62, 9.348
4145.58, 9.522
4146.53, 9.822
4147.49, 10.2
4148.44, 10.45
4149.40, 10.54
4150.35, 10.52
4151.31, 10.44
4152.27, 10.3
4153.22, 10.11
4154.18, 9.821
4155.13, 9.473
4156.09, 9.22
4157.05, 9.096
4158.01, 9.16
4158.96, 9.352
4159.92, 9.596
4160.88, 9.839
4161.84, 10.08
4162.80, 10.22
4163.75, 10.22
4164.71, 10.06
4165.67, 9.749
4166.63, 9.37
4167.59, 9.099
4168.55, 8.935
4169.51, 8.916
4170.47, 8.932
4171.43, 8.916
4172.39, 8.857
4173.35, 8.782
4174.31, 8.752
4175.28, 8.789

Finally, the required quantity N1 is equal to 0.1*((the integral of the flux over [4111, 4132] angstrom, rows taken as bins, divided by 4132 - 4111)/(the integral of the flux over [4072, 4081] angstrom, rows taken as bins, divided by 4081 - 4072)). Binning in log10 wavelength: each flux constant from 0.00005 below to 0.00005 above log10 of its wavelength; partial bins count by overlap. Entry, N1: 0.104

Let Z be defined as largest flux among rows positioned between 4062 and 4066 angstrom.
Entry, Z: 8.957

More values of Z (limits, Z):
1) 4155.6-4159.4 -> 9.352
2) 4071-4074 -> 8.828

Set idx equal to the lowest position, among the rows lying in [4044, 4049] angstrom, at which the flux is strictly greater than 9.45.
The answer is 4044.69 angstrom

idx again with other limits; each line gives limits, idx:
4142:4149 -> 4142.72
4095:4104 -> 4095.29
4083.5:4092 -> 4083.99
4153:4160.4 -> 4153.22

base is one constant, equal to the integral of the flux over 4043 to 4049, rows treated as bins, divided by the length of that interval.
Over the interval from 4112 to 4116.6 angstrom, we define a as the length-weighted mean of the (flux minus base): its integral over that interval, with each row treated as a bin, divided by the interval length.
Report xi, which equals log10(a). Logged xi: -0.20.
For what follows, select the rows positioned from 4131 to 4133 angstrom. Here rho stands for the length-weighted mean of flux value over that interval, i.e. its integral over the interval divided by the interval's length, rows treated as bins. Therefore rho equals 9.4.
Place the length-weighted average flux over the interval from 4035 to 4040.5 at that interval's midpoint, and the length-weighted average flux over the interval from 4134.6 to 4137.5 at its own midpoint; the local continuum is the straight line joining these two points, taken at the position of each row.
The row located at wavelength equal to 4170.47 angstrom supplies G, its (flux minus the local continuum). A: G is -1.1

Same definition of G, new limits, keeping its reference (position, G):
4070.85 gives -1.0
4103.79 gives -1.7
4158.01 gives -0.8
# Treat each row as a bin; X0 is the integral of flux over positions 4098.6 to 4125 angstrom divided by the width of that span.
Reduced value 9.5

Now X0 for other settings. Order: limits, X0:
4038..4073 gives 9.3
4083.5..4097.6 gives 10.2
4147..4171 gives 9.7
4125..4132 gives 9.2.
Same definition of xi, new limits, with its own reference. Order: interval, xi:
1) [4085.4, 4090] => 0.01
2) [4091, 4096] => -0.32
